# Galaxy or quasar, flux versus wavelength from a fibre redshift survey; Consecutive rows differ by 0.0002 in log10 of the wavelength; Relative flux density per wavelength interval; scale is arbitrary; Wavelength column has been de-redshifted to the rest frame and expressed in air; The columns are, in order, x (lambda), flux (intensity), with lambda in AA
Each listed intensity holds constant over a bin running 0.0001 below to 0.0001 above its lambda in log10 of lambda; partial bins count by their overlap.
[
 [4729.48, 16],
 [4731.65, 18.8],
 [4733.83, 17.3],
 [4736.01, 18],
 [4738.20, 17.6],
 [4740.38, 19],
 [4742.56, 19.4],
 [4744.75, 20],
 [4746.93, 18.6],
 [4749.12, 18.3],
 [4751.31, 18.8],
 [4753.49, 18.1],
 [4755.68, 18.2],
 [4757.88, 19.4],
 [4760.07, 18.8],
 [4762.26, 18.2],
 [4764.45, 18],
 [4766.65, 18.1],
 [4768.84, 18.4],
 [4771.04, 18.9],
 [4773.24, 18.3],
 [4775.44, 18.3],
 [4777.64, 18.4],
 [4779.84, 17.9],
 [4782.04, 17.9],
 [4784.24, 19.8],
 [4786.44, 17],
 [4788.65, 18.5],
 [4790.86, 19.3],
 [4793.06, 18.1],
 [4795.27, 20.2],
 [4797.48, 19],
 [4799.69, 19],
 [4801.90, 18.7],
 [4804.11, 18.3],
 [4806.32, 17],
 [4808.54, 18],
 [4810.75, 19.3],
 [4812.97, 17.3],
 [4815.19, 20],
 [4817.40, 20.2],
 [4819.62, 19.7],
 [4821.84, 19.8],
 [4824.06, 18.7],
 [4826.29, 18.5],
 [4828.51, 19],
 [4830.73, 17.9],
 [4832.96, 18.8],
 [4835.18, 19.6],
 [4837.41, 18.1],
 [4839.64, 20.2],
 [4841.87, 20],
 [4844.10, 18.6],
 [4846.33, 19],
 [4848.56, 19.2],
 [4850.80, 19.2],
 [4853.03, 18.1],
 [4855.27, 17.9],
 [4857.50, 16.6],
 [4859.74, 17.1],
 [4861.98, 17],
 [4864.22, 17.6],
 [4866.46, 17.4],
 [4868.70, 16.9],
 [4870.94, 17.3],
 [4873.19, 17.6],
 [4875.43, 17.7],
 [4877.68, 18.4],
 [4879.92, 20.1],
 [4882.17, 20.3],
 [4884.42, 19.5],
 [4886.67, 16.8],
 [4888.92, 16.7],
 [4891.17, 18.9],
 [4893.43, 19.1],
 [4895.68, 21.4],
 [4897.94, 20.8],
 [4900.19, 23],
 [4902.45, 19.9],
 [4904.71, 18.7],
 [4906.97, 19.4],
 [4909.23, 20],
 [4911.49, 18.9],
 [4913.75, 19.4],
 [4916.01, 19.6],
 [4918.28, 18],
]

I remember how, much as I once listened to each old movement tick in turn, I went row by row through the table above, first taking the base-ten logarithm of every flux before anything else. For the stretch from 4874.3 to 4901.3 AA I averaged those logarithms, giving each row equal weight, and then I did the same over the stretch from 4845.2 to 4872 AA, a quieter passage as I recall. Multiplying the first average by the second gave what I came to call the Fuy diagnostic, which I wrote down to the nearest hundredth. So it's 1.61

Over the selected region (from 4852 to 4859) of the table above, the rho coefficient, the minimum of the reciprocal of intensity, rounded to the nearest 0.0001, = 0.0552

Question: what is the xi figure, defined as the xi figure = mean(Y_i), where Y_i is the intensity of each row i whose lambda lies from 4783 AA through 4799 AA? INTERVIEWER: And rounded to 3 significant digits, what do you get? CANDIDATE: 18.8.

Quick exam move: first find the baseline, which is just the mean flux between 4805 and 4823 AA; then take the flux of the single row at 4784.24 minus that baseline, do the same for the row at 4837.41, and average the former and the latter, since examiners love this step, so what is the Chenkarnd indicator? 0.0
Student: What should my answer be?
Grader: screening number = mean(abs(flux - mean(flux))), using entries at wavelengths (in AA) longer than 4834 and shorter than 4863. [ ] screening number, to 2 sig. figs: 0.96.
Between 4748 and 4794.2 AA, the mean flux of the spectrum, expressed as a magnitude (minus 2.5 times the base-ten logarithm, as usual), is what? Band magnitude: -3.16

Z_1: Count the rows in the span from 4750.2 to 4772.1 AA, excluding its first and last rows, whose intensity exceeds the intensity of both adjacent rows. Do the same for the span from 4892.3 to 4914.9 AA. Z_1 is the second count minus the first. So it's 2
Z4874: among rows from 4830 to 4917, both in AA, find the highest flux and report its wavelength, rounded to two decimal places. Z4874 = 4900.19 AA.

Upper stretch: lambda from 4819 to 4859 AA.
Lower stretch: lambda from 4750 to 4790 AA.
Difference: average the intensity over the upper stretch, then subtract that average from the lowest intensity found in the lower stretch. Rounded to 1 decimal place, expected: -1.8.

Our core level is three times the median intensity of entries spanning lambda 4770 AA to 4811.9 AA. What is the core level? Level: 55.2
